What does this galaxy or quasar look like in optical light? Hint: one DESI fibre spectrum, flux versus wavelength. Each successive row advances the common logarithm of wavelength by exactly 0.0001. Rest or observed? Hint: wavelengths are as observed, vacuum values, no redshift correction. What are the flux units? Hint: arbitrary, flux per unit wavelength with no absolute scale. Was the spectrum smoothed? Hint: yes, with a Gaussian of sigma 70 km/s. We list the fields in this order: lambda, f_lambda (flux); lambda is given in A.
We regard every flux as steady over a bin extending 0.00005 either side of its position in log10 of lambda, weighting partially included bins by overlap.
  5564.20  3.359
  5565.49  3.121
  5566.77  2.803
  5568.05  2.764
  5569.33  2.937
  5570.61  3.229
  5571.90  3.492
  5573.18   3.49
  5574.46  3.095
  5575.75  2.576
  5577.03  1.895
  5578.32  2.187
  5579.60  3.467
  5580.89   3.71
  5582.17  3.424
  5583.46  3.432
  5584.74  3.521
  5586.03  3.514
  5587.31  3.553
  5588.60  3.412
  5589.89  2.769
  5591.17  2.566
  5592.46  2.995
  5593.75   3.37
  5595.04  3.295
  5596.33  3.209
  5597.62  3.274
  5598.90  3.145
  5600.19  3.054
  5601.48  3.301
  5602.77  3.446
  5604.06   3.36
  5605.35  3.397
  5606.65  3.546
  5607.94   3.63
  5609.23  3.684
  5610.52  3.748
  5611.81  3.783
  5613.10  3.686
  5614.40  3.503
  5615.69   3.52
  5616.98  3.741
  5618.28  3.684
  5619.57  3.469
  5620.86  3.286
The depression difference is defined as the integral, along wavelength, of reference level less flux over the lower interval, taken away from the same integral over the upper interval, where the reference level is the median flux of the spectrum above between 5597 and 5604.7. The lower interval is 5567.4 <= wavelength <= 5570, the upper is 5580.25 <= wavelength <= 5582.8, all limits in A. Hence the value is -1.8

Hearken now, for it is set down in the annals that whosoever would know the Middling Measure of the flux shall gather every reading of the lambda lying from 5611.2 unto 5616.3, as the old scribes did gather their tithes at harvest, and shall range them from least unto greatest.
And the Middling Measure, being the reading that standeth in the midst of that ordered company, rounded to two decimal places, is 3.60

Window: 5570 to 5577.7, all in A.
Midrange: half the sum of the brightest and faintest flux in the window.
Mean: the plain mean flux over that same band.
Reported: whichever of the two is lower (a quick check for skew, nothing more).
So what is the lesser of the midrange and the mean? 2.69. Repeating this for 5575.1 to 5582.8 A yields 2.80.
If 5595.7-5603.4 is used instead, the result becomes 3.24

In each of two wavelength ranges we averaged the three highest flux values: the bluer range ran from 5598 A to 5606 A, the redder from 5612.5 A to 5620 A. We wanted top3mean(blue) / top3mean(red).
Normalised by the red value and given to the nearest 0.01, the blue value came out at 0.92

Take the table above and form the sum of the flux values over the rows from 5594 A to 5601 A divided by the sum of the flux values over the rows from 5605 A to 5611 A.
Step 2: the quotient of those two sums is 0.89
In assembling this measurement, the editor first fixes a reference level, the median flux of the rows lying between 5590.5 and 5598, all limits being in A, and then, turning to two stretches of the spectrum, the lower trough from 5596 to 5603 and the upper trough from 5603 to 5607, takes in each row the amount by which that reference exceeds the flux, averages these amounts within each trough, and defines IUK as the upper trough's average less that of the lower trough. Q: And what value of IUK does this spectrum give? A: -0.2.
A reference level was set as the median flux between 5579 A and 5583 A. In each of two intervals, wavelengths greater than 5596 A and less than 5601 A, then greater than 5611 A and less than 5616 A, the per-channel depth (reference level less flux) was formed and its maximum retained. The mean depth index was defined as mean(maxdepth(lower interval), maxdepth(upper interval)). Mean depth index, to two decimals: 0.19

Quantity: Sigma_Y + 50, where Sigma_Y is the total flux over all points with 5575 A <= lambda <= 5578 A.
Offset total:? 54.5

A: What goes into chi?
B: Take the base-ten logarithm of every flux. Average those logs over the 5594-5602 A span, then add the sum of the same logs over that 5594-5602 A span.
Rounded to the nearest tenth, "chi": 3.5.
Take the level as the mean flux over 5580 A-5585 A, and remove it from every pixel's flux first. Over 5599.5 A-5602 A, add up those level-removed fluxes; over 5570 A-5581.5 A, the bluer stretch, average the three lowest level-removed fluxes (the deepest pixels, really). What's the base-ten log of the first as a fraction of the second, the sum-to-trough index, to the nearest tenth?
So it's -0.3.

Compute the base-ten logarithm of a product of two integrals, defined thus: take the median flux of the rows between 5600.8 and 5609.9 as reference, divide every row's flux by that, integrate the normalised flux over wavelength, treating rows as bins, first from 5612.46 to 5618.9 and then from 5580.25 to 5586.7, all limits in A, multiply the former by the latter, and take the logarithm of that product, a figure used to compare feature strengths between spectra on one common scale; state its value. 1.65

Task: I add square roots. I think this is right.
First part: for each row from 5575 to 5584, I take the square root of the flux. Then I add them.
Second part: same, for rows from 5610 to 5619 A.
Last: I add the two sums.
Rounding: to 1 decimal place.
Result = 25.4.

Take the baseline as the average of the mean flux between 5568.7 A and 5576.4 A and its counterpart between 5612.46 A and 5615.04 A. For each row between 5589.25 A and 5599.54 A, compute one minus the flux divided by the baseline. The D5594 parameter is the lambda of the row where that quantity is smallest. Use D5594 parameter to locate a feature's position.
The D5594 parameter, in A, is 5593.75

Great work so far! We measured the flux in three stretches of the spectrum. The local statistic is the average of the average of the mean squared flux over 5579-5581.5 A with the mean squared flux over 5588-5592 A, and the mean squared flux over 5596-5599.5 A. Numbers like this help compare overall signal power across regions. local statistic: 10.5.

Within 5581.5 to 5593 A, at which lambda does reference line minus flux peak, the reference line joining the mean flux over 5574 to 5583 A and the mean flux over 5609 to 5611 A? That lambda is 5591.17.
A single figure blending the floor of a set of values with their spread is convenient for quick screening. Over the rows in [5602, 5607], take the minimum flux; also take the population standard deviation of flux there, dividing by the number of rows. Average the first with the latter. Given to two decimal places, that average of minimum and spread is 1.71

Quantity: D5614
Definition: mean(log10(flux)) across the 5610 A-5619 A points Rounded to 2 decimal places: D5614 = 0.56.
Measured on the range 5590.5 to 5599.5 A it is 0.49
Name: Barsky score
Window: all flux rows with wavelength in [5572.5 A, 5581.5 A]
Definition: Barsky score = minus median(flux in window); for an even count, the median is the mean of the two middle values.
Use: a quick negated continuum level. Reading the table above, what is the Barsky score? -3.1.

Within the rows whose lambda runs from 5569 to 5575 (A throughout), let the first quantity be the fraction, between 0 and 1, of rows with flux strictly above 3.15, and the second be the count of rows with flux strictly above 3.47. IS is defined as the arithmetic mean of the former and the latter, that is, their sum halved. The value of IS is 1.3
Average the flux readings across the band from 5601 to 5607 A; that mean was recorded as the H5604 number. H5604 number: 3.4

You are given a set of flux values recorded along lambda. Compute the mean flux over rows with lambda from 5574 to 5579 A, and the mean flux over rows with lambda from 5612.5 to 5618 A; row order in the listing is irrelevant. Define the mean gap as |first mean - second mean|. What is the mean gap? 1.2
